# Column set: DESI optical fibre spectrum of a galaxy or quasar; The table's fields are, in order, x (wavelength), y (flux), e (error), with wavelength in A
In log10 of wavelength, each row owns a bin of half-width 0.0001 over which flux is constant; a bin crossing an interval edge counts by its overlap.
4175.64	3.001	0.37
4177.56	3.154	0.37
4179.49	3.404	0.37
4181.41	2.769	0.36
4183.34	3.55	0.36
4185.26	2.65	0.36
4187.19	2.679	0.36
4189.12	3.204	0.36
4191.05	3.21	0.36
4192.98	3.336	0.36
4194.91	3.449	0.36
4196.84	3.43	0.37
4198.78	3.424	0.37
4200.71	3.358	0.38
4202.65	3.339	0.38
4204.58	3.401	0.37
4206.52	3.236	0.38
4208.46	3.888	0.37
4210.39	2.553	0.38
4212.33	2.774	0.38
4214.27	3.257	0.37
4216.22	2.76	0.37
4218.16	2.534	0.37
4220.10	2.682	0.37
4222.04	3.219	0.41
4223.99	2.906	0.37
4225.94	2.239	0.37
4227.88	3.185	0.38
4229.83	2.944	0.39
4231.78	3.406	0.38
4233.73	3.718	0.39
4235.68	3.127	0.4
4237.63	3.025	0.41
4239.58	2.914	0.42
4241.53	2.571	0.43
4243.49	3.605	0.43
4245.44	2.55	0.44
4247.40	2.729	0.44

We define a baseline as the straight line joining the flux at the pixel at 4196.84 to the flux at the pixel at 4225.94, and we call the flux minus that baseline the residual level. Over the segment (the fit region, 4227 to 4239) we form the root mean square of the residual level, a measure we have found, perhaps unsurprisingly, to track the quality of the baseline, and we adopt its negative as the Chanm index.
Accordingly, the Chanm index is -1.3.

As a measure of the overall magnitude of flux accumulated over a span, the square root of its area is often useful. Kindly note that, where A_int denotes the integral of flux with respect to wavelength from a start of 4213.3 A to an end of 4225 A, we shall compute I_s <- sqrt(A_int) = 5.81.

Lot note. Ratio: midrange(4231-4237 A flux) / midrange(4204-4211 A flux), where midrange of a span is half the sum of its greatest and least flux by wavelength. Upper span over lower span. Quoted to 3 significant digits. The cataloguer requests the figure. 1.06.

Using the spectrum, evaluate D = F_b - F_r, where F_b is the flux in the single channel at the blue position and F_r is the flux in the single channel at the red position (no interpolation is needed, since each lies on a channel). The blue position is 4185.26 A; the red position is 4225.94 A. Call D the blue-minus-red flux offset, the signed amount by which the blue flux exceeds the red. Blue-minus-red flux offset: 0.41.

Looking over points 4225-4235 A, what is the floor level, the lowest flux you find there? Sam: 2.239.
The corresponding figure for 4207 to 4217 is 2.553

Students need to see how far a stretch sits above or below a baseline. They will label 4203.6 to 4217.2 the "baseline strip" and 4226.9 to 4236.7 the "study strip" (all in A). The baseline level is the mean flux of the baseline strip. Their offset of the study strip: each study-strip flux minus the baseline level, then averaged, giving 0.15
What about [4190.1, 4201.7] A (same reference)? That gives 0.24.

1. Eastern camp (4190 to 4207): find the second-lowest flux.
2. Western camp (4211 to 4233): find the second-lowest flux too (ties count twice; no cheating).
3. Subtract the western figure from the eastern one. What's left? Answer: 0.7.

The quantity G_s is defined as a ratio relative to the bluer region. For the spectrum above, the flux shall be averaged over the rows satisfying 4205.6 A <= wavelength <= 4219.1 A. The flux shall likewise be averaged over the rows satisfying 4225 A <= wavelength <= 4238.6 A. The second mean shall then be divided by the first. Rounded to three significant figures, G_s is 1.03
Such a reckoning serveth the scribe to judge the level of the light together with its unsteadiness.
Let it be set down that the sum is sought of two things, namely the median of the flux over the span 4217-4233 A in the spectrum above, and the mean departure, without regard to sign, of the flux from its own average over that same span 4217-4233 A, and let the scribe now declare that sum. 3.23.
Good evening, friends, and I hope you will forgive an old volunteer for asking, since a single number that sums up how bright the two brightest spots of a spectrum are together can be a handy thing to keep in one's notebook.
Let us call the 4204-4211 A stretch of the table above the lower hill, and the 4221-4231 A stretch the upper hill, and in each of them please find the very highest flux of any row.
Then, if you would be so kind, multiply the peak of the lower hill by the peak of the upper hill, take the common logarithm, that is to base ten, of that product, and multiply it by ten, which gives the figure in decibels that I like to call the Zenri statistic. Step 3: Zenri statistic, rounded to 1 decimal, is 11.0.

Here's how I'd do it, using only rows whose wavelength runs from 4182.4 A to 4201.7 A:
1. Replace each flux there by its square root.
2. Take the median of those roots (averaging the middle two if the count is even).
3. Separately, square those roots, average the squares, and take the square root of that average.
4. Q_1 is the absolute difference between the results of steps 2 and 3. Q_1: 0.033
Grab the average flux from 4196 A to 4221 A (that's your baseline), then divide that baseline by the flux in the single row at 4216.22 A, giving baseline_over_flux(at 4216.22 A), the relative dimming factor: 1.13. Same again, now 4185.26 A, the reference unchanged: 1.18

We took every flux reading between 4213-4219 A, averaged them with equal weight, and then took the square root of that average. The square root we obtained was 1.69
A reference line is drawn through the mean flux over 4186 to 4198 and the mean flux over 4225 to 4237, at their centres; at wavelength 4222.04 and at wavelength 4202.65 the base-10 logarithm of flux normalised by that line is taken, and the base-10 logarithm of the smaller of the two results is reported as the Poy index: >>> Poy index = -1.91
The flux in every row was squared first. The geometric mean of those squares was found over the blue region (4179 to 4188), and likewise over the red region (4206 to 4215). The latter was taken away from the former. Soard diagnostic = -0.7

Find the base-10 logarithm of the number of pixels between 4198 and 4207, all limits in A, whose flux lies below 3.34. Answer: 0.30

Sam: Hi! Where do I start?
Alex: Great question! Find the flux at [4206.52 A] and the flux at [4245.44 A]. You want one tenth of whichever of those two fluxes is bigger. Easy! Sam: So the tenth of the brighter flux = 0.324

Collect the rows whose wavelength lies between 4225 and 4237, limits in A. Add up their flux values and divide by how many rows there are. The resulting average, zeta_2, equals 3.10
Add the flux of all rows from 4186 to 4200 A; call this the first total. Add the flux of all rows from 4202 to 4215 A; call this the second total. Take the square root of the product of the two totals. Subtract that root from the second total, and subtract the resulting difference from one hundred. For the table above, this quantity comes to 100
